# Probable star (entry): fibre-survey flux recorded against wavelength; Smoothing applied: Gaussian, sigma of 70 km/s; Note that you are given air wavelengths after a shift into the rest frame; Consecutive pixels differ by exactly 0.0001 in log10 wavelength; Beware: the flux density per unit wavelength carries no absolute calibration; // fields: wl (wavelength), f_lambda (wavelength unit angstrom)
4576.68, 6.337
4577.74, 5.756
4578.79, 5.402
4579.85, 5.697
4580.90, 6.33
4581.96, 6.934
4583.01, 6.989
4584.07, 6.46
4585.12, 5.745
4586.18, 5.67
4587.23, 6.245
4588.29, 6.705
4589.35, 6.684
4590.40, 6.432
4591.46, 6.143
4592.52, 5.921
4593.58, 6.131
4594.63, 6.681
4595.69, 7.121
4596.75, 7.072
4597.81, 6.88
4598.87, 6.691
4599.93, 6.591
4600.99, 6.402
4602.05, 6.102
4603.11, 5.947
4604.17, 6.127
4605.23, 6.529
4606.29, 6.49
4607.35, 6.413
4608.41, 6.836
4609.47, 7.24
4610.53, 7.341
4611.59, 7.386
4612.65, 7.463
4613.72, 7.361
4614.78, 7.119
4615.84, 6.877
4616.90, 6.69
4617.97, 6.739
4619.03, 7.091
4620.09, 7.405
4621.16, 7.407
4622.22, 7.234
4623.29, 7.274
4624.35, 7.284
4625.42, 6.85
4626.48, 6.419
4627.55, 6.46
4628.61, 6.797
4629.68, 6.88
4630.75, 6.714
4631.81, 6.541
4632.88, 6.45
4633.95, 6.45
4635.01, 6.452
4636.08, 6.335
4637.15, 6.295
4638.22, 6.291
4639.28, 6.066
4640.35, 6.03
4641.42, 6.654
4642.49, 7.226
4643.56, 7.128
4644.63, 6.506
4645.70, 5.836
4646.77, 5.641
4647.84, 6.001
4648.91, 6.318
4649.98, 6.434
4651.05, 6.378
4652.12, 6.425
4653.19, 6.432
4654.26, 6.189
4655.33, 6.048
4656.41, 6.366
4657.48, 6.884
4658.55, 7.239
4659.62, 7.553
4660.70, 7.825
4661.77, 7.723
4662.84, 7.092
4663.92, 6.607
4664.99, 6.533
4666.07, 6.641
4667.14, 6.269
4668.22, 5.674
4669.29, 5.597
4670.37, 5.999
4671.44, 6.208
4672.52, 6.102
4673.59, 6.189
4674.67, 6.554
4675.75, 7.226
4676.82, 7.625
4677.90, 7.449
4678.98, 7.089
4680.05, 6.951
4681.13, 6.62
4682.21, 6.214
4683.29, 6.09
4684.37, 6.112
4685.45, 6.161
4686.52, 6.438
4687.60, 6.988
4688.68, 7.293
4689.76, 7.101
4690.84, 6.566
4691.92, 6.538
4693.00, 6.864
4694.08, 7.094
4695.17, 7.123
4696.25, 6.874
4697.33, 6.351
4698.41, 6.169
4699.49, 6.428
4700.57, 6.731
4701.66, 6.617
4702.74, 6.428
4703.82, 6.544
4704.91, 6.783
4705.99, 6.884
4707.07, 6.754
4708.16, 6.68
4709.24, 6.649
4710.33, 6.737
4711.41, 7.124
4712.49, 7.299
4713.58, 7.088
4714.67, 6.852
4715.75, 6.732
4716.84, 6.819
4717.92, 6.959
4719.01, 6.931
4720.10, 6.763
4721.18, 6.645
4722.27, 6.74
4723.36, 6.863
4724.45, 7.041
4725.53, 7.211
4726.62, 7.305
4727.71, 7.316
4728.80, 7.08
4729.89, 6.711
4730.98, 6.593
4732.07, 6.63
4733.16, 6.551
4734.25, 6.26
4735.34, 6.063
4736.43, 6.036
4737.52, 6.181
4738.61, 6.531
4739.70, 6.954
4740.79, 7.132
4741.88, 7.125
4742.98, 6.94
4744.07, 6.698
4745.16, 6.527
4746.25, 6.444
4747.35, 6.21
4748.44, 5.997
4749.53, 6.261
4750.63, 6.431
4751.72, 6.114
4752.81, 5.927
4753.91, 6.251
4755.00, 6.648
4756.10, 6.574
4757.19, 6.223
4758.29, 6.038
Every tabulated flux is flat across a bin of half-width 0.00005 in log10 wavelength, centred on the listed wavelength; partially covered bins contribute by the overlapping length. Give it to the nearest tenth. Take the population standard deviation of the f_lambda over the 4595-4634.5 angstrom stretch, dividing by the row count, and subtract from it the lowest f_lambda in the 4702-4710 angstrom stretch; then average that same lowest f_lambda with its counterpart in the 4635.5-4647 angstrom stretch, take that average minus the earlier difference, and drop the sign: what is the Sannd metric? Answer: 12.1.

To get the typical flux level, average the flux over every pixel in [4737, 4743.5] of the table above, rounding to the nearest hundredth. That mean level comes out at 6.81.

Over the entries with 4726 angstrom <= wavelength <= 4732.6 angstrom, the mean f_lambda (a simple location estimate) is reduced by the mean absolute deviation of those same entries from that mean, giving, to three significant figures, 6.64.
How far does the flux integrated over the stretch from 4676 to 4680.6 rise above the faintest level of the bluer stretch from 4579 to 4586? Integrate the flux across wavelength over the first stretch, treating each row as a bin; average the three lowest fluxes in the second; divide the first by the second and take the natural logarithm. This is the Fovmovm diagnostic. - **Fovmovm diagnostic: 1.7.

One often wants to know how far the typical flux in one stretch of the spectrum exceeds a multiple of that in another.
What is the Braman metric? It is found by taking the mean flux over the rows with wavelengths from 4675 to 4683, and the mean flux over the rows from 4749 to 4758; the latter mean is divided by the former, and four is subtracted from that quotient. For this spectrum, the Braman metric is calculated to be -3.10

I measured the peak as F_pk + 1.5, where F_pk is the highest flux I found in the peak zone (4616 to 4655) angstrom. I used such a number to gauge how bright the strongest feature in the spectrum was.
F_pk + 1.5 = 8.91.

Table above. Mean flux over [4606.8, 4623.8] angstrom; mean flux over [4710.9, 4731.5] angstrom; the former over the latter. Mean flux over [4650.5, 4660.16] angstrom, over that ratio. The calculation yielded 6.5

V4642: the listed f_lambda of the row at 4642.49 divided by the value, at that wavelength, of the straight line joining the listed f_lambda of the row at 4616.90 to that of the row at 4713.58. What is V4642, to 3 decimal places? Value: 1.063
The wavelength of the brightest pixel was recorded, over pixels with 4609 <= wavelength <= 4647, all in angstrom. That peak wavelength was 4612.65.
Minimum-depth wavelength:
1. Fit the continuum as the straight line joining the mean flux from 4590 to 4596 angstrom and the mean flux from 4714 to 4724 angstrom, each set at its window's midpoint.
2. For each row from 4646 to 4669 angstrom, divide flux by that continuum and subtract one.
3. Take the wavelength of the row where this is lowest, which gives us 4668.22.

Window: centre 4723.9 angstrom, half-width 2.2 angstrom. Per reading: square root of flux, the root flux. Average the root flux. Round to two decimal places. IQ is 2.64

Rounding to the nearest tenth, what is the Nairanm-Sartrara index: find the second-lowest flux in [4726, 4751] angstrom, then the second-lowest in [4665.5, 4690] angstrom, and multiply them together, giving 34.2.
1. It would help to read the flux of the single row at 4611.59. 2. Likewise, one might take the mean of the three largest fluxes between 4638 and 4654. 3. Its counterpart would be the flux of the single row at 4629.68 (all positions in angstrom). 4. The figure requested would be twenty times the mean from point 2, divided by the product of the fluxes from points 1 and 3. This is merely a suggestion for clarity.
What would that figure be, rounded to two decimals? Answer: 2.76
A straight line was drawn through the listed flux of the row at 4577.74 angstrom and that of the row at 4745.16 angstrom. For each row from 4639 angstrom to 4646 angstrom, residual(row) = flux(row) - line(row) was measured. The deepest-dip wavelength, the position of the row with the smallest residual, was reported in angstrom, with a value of 4645.70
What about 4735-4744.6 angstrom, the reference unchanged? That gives 4736.43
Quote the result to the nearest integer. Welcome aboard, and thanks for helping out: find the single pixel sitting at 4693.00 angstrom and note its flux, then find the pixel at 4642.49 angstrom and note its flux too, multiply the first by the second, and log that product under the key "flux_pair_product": 50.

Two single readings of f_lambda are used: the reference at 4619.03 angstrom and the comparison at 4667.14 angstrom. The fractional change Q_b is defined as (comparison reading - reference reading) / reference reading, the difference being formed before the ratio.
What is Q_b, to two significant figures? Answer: -0.12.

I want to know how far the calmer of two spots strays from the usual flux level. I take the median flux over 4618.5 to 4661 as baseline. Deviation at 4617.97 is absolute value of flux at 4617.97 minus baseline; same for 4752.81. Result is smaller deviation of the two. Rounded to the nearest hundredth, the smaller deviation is 0.28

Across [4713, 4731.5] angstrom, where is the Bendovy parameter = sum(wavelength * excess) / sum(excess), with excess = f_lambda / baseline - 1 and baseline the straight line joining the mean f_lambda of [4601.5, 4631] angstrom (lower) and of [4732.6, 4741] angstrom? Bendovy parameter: 4722.9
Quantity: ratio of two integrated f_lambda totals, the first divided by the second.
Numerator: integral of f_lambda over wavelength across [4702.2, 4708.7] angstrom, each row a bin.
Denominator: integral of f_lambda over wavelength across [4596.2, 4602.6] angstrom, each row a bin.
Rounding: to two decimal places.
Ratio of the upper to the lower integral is 1.03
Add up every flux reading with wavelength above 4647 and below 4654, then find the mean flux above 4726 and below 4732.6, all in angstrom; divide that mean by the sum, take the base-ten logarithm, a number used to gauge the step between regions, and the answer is -0.74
